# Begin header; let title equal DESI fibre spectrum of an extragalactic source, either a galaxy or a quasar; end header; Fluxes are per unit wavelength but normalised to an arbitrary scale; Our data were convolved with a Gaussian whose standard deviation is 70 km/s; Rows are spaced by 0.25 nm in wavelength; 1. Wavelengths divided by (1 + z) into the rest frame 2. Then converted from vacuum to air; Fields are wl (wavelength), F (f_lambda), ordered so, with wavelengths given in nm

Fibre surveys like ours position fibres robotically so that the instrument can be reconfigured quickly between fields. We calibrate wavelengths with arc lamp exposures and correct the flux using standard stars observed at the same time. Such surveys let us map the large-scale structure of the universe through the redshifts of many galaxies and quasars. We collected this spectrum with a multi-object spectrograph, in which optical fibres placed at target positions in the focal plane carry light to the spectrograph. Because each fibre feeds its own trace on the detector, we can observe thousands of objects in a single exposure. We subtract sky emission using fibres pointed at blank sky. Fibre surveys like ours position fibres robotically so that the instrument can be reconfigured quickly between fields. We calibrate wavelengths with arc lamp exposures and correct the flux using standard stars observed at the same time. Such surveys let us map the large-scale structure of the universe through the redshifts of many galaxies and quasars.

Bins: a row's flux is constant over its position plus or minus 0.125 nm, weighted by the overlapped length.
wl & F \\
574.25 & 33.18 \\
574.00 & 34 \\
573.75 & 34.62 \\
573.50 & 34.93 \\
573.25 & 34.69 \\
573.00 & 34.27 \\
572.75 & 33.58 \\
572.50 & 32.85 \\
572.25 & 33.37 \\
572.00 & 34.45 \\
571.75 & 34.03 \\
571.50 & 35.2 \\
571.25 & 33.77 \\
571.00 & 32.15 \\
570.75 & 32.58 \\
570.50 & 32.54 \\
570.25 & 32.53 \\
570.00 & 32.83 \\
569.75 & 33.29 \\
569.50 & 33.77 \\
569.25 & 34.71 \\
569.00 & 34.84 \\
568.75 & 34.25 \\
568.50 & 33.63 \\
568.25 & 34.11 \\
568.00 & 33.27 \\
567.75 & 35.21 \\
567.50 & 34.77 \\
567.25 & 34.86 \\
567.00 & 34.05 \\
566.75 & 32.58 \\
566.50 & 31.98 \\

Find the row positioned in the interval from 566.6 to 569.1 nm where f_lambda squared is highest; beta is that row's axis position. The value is 567.75 nm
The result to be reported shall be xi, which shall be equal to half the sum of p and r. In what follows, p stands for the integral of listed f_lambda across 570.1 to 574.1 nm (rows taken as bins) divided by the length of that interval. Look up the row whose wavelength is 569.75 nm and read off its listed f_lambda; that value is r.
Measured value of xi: 33.5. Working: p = 33.7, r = 33.29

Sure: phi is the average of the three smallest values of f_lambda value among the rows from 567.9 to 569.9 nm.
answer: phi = 33.4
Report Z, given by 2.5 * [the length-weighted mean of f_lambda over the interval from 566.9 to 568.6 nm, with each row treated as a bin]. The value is 85.7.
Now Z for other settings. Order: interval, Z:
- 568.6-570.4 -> 84.3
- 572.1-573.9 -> 85.1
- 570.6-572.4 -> 84.1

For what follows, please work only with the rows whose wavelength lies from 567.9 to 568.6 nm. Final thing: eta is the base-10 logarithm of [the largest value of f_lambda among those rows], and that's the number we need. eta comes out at 1.53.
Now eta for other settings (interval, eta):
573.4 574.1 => 1.54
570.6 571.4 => 1.53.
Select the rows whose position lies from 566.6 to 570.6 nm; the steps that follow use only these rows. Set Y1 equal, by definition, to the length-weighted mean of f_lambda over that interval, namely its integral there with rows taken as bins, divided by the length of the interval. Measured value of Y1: 33.8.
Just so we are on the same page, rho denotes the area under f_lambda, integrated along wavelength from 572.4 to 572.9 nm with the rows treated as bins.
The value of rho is 16.6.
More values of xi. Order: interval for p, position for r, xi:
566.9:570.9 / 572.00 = 34.1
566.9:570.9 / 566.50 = 32.9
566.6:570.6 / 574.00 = 33.9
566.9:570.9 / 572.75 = 33.7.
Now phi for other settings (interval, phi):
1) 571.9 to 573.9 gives 33.3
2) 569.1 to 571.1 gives 32.4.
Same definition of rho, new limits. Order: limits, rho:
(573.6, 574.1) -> 17.2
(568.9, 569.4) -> 17.4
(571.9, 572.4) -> 16.9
